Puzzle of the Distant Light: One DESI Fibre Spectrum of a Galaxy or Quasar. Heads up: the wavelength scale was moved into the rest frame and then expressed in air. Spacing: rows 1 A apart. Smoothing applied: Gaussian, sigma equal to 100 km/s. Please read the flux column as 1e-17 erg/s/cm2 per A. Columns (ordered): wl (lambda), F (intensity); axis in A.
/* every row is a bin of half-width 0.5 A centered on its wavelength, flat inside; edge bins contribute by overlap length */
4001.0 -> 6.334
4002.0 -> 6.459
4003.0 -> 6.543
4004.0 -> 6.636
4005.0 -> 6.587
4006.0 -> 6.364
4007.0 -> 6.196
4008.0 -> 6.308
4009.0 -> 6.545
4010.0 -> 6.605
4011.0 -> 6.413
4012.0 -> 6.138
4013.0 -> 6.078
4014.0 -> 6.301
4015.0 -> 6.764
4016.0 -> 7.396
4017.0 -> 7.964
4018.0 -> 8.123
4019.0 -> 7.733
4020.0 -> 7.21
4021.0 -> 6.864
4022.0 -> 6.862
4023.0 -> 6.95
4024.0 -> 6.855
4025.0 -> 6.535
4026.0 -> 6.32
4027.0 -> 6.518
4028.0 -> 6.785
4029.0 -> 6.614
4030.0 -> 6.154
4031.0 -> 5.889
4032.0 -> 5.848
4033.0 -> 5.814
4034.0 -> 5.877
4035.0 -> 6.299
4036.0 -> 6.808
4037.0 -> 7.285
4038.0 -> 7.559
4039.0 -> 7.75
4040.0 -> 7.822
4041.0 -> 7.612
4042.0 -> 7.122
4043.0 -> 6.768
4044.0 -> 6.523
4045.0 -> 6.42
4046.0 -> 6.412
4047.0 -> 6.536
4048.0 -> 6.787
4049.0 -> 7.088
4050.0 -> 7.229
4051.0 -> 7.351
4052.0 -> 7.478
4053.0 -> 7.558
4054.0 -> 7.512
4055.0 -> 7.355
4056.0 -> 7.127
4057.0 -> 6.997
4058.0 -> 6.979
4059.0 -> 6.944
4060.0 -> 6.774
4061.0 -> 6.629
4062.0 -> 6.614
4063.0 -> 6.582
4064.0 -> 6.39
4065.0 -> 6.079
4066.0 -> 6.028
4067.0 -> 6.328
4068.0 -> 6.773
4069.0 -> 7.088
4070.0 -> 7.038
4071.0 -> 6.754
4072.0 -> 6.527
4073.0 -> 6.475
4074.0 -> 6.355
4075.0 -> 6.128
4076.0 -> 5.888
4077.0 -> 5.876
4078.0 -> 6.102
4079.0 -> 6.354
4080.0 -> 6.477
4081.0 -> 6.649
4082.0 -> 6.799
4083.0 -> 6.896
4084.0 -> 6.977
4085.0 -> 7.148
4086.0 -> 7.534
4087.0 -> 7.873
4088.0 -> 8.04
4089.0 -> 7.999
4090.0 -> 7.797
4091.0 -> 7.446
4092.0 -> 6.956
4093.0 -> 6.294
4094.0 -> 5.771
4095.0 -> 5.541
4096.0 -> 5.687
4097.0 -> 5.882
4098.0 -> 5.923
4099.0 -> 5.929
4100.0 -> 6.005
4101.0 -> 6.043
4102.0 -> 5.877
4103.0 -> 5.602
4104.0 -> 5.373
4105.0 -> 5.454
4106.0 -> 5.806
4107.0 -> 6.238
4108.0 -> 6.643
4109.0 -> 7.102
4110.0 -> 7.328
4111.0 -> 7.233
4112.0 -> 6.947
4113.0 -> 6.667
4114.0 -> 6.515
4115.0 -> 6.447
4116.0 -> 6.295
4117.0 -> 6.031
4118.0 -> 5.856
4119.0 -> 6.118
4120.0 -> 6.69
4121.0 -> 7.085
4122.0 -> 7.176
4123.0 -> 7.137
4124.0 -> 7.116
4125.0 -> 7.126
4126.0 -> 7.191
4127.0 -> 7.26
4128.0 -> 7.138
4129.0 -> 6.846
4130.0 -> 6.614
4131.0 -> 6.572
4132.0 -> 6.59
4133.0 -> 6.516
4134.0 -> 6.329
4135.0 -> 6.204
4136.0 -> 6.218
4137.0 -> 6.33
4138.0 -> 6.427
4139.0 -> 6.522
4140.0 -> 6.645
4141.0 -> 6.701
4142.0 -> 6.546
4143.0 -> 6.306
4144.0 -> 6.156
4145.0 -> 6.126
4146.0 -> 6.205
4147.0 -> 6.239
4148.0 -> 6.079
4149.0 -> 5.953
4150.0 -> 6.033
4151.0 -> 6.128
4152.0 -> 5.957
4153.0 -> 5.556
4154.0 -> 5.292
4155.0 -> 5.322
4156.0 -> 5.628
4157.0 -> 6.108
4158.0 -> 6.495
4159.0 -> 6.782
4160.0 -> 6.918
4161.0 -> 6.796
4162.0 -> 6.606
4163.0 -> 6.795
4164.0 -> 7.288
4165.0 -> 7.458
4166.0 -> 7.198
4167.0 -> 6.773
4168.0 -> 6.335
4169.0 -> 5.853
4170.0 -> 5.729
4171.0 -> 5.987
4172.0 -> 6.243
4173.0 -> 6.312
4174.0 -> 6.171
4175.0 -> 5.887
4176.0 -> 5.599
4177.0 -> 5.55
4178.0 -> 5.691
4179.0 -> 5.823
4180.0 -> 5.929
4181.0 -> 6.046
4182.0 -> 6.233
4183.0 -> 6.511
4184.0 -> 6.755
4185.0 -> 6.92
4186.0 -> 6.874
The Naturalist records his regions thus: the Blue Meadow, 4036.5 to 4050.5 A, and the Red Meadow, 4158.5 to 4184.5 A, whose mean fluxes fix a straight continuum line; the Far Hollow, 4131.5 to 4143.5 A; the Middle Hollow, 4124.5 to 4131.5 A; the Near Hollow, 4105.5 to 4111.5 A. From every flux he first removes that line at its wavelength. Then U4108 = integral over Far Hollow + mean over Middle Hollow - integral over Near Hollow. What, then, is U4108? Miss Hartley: -1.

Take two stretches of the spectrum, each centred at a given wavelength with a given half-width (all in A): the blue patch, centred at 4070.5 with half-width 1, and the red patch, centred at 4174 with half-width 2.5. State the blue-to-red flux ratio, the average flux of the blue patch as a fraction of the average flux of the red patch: 1.14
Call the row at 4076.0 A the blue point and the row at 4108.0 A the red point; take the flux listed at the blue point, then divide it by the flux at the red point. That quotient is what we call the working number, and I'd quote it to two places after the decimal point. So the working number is 0.89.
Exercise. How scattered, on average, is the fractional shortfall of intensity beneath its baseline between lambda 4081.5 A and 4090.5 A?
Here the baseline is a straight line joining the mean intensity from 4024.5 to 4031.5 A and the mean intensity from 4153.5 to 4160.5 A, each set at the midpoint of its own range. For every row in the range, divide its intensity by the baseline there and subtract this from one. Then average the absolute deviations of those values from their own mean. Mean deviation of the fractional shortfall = 0.072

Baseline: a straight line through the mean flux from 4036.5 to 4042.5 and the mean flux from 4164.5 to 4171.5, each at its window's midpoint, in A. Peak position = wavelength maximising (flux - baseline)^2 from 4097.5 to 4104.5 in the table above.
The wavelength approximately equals 4104.0 A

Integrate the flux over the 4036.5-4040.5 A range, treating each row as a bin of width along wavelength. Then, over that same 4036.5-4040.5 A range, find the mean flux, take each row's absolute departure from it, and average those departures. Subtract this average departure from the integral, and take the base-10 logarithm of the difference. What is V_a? 1.480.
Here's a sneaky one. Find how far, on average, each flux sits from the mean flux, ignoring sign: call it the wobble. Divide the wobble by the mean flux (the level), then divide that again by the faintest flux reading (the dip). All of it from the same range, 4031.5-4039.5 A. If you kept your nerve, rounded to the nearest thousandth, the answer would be 0.018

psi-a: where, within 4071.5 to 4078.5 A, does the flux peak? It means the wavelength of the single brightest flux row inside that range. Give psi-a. 4072.0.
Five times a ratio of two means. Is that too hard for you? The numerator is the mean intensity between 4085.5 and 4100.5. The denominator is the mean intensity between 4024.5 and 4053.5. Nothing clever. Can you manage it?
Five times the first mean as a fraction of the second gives 4.95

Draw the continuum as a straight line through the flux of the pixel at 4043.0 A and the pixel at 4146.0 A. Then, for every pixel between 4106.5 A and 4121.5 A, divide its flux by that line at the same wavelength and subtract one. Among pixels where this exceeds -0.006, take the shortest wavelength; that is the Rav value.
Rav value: 4108.0 A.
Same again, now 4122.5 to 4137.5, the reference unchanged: 4123.0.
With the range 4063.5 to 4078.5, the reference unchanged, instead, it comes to 4068.0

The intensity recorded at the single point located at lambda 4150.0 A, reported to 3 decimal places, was 6.033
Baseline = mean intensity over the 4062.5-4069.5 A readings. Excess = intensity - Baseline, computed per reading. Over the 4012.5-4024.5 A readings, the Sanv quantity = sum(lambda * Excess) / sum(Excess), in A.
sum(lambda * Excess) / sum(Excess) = 4019.2 A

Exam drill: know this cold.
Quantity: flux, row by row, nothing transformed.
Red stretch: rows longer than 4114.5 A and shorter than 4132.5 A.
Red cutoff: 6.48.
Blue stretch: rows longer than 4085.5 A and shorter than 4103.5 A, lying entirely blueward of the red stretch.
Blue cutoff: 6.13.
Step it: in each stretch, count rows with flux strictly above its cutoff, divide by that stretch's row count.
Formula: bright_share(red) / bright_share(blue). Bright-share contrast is 1.6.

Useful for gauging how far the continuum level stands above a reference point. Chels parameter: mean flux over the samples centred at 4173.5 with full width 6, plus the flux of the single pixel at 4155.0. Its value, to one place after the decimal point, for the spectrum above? 11.4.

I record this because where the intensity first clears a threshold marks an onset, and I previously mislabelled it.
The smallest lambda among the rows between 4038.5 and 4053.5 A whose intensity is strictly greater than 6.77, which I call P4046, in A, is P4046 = 4039.0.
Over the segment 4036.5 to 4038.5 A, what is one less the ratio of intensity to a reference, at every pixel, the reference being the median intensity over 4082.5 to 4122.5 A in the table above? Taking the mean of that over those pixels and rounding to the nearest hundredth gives -0.15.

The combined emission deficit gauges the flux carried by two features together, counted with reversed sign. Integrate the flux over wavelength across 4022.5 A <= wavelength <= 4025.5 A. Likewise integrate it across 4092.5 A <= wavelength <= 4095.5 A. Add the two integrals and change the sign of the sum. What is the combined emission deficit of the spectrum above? -37.9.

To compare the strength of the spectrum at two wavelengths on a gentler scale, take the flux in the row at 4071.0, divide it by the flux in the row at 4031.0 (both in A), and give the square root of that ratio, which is 1.07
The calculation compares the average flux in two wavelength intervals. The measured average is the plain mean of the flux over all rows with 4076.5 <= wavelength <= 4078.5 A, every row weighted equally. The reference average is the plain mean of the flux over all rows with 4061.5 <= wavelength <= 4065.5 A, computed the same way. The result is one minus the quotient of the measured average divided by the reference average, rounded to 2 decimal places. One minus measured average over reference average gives 0.07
